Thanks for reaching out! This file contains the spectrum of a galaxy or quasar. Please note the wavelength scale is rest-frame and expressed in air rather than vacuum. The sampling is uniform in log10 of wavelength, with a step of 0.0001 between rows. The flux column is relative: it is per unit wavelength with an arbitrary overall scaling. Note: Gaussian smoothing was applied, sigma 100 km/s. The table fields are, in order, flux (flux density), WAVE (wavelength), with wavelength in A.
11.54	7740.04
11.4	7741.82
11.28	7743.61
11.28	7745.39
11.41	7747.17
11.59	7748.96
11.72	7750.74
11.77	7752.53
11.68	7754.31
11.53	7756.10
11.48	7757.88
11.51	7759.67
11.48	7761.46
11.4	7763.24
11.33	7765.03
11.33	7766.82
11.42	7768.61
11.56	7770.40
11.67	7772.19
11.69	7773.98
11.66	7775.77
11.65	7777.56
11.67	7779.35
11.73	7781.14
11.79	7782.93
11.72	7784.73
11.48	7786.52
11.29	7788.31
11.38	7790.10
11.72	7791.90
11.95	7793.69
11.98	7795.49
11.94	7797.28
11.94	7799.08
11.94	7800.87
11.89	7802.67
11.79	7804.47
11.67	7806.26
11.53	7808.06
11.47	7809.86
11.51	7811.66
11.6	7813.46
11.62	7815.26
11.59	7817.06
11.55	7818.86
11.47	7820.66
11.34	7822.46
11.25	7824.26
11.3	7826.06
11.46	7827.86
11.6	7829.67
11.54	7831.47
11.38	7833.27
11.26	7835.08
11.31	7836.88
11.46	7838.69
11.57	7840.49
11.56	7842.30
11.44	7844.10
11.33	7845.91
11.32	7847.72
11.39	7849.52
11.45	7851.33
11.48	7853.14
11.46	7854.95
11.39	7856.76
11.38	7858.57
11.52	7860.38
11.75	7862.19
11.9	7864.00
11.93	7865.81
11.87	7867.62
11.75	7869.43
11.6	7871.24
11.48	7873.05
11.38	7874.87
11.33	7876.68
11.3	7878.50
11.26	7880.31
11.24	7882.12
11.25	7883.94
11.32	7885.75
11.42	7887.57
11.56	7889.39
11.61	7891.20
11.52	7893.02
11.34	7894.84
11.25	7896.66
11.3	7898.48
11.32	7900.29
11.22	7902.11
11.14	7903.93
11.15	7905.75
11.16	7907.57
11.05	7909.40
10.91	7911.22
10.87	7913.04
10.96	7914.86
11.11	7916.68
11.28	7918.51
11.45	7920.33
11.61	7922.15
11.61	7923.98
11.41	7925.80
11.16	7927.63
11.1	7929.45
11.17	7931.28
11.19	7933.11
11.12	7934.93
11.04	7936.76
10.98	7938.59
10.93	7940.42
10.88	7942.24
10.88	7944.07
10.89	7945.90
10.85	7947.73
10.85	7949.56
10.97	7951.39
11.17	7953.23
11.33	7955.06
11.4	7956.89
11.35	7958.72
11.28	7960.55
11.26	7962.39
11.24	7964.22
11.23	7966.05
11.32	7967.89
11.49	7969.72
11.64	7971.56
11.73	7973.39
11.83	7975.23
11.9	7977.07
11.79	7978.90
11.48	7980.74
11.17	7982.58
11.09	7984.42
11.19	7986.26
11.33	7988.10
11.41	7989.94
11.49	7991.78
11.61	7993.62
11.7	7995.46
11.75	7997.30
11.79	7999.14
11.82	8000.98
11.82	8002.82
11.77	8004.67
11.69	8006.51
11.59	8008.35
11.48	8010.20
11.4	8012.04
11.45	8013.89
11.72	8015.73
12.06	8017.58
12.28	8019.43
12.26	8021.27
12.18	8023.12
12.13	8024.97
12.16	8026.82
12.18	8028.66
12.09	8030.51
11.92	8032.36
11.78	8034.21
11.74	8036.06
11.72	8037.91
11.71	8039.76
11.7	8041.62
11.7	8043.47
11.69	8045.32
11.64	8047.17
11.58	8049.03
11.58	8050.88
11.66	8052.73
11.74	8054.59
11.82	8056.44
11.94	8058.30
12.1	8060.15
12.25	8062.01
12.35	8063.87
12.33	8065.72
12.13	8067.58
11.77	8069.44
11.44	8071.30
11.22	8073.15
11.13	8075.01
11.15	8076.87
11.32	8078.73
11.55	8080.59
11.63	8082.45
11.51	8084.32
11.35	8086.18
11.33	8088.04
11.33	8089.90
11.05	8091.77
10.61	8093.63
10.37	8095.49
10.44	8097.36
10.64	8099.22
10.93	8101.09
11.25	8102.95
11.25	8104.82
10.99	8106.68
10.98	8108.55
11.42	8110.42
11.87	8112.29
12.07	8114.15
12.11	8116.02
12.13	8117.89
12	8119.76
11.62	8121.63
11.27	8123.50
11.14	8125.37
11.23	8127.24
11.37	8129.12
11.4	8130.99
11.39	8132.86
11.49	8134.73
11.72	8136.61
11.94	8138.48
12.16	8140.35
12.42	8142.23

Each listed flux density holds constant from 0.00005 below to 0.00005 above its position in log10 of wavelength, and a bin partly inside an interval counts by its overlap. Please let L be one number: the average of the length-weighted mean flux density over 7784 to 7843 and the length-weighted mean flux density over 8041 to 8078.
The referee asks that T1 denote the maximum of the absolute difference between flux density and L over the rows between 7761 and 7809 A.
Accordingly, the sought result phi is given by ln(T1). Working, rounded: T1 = 0.4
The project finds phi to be -1.0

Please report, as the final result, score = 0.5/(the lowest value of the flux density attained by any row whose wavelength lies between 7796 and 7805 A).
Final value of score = 0.0424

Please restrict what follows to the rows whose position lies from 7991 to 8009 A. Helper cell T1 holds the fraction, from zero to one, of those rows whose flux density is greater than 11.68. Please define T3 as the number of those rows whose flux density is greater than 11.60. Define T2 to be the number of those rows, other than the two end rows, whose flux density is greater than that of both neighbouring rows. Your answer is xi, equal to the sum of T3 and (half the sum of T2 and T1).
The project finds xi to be 8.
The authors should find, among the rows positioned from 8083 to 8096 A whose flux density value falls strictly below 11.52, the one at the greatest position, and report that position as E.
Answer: 8095.49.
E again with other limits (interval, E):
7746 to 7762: 7761.46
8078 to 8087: 8086.18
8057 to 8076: 8075.01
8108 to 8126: 8125.37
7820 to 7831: 7827.86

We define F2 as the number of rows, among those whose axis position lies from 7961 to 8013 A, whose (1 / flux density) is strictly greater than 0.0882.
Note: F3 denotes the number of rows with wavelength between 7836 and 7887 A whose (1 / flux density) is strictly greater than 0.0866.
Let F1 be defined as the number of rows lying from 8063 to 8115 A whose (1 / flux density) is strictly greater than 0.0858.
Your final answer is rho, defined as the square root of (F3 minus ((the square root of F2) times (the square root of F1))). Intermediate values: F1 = 22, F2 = 8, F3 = 20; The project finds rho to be 2.6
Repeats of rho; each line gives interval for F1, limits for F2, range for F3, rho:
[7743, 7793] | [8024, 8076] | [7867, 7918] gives 4.1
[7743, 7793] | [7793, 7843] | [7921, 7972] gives 4.1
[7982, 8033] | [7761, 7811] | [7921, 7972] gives 4.4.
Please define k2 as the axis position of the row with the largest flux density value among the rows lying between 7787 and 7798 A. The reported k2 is 7795.49 A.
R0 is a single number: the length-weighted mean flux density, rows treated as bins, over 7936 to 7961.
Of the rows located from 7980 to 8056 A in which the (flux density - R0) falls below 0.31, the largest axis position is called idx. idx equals 7988.10 A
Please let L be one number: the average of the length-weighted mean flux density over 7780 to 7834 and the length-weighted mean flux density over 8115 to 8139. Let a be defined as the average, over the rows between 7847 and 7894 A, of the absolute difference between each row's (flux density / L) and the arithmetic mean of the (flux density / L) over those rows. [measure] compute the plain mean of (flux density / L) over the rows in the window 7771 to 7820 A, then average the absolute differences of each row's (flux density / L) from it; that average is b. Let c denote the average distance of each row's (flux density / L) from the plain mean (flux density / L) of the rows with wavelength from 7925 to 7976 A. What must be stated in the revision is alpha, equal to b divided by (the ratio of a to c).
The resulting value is 0.0156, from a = 0.014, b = 0.0121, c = 0.018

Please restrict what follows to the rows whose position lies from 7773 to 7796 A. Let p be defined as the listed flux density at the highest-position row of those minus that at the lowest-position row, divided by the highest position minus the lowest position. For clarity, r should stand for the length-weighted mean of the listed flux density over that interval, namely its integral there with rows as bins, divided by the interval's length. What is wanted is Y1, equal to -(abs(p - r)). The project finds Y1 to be -11.7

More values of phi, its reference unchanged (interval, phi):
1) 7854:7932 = -0.2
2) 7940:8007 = -0.2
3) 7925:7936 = -0.6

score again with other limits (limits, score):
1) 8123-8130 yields 0.0449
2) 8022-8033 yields 0.0419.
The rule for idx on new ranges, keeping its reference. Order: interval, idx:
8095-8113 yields 8108.55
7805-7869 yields 7847.72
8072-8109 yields 8108.55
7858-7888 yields 7885.75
